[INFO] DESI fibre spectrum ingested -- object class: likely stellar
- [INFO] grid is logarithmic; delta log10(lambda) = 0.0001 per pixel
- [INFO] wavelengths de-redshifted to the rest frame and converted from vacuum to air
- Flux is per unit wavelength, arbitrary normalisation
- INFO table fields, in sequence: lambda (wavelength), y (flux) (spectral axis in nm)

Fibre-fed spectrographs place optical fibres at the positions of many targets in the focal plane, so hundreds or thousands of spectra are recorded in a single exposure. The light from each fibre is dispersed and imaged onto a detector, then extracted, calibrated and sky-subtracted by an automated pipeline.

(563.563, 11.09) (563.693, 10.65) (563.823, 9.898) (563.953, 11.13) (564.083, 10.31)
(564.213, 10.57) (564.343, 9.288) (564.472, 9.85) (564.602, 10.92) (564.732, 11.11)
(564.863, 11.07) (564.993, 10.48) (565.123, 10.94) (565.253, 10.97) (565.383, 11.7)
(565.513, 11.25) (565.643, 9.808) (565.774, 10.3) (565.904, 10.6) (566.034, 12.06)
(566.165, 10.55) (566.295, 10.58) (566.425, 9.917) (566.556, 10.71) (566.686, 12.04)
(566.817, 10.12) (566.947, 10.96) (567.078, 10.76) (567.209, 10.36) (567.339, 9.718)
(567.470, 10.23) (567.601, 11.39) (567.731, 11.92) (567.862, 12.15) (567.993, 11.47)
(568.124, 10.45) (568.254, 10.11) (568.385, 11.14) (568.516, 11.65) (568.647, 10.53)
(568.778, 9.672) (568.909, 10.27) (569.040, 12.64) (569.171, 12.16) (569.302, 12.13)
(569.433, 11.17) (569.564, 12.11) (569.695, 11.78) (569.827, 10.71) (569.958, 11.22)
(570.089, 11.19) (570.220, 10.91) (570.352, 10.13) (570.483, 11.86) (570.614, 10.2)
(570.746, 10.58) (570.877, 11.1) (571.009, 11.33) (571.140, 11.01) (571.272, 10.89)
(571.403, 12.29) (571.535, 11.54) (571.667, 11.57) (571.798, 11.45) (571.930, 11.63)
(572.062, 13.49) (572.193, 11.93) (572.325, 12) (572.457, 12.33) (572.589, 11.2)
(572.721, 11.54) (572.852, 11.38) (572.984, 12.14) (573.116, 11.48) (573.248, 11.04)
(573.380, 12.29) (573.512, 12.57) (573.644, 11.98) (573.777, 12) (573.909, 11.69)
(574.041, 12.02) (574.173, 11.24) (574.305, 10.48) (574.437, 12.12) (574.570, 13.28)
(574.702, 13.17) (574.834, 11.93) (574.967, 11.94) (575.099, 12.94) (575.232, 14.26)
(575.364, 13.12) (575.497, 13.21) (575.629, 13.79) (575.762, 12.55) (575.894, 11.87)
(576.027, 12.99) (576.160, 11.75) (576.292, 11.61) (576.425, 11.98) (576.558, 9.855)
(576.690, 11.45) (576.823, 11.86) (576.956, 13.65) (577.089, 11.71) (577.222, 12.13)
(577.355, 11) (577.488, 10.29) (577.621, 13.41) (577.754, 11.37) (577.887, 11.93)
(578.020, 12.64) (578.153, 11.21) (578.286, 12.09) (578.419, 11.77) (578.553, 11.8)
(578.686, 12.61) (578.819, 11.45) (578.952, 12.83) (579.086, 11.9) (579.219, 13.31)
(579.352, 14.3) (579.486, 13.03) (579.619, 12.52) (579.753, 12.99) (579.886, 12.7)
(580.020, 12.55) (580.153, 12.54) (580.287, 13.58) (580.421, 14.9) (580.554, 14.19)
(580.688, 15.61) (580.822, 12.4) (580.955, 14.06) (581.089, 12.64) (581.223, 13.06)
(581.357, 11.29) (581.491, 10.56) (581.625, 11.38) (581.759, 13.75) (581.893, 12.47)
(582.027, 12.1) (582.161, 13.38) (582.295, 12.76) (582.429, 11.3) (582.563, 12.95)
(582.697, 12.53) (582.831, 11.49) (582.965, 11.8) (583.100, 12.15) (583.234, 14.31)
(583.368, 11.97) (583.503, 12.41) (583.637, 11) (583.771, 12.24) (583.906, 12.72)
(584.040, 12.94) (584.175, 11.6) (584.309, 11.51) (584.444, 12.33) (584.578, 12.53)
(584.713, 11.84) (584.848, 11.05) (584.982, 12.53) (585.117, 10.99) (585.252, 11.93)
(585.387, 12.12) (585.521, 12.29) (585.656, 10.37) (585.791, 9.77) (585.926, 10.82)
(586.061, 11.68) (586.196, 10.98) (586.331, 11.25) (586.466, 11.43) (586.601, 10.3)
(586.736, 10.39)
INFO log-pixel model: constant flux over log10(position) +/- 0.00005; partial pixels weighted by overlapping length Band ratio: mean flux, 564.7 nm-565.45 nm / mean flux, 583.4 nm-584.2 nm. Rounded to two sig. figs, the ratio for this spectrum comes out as 0.91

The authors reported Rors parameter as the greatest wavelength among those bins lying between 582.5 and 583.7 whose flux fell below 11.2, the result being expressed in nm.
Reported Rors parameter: 583.637 nm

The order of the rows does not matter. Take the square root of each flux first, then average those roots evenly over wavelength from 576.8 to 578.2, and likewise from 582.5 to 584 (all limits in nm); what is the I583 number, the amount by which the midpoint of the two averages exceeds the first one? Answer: 0.03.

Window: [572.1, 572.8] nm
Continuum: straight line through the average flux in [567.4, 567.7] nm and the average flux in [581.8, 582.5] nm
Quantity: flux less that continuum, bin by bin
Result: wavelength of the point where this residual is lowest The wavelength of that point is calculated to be 572.589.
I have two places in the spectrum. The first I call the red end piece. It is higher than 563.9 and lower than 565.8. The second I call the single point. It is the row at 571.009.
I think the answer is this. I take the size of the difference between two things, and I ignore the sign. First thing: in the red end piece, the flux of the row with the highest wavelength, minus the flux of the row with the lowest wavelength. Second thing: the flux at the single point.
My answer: 12.2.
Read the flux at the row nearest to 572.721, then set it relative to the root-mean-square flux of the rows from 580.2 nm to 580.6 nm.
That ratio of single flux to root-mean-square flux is 0.81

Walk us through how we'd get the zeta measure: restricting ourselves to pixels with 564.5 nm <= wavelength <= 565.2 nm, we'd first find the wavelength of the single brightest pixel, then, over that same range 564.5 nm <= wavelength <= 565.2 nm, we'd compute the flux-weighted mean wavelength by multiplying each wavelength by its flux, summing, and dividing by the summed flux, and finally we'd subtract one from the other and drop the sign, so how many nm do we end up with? 0.13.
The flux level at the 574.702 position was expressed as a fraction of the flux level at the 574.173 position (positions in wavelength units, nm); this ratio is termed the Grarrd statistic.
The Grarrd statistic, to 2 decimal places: 1.17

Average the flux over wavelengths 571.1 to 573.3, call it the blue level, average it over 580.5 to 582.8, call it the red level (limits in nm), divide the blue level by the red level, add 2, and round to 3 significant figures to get 2.92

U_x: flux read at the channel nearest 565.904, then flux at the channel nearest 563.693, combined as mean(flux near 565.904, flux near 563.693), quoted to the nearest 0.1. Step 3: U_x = 10.6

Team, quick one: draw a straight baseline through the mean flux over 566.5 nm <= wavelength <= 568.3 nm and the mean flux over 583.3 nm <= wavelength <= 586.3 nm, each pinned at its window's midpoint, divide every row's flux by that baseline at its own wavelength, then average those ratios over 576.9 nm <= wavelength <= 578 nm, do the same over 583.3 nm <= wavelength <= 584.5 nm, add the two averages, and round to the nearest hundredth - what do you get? 2.09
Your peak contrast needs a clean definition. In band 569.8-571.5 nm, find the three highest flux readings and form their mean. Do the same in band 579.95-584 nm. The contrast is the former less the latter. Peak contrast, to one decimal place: -3.1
